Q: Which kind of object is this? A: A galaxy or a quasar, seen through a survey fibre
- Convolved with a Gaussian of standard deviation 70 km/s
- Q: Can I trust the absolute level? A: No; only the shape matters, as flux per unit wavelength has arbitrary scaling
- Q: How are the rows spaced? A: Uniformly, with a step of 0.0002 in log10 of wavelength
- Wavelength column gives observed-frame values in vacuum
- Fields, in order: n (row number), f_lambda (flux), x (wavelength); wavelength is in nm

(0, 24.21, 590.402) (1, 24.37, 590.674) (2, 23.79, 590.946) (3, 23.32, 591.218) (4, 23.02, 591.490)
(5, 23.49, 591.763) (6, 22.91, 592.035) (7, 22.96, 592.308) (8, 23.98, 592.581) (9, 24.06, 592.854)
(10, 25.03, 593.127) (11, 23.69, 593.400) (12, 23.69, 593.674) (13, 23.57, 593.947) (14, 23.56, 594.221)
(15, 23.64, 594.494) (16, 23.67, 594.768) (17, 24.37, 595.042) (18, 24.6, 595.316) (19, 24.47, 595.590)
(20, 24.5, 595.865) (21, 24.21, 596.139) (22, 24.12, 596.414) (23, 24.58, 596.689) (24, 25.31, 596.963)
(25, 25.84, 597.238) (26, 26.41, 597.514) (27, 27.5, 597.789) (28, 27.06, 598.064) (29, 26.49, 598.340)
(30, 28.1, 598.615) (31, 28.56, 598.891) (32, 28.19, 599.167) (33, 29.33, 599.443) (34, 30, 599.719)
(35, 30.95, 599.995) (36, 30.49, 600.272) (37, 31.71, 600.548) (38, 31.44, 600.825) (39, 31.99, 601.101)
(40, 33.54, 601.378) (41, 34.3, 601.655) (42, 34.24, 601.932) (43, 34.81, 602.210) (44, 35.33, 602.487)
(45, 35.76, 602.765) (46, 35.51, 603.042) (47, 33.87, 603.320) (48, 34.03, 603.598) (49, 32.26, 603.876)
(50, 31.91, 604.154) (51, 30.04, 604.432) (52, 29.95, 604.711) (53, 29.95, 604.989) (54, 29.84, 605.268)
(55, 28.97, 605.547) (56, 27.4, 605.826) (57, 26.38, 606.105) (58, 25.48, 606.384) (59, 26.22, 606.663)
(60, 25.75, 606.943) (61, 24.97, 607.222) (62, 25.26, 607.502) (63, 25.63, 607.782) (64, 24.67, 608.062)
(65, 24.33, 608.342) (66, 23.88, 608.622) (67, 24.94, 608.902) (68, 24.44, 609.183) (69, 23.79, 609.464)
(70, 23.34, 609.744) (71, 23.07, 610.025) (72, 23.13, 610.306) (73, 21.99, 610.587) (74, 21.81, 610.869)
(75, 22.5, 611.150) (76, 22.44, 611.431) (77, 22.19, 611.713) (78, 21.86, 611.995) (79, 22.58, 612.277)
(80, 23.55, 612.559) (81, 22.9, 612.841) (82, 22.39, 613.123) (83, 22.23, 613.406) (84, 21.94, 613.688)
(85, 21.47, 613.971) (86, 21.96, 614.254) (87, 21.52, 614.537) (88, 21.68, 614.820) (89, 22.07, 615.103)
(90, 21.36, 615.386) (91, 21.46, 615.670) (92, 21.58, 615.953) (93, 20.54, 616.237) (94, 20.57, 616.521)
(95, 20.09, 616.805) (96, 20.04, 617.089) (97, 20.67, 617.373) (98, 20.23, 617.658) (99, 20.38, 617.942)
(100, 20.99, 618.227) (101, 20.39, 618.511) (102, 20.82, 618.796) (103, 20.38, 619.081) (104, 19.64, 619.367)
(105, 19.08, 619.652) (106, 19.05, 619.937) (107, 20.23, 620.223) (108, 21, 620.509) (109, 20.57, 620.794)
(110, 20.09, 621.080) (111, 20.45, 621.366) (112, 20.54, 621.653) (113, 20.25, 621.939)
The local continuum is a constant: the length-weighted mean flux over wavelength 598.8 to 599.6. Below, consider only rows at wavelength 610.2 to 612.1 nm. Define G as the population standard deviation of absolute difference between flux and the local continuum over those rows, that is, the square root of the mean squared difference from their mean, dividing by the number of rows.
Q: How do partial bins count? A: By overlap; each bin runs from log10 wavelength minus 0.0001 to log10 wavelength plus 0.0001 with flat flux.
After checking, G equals 0.43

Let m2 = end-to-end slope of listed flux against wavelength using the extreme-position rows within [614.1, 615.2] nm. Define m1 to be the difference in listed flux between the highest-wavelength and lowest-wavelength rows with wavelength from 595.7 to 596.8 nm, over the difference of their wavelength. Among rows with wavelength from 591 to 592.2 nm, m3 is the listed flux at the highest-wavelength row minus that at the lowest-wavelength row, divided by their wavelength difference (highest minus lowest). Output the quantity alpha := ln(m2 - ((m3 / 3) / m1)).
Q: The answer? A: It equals 0.6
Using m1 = 0.1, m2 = 0.13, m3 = -0.5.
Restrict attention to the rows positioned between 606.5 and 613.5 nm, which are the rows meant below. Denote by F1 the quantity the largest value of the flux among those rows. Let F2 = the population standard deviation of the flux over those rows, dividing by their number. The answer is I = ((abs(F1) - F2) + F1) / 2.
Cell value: 26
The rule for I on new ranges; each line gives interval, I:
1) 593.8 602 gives 33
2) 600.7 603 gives 35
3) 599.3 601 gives 31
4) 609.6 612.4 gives 23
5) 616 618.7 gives 21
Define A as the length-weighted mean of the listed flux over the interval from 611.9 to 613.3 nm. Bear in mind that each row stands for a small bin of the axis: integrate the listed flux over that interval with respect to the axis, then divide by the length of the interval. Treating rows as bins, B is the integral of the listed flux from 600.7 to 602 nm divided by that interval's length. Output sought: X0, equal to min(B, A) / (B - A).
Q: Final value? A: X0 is 2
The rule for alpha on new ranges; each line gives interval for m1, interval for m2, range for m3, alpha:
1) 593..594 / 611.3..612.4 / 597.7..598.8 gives -1.2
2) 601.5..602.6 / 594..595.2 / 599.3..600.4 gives -0.5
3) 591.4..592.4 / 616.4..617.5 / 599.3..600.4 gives 1.9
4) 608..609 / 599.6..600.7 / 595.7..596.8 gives 0.7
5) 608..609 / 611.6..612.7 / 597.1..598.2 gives -2.6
